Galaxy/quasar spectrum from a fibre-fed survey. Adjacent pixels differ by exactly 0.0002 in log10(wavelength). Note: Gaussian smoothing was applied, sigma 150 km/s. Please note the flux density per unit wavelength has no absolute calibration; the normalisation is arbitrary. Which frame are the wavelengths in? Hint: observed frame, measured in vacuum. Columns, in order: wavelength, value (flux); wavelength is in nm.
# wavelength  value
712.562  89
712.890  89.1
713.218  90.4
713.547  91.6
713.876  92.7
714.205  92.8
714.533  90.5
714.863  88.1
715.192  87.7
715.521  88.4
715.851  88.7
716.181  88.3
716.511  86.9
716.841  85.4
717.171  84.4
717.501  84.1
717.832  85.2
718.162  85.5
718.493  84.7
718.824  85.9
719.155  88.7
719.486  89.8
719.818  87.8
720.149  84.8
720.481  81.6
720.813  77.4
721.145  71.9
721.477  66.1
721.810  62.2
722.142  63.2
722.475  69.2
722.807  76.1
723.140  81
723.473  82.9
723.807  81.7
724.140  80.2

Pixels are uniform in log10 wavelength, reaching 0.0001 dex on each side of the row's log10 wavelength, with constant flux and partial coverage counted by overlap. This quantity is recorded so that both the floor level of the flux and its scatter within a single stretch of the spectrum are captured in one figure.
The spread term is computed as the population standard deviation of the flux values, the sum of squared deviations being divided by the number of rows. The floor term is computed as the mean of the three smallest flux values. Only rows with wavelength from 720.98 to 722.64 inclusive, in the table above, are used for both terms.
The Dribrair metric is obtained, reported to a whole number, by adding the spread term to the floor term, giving 67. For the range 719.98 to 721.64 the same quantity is 79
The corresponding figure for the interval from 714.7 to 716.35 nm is 88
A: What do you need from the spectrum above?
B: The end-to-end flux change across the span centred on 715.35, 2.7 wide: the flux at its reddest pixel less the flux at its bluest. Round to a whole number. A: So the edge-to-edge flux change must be -6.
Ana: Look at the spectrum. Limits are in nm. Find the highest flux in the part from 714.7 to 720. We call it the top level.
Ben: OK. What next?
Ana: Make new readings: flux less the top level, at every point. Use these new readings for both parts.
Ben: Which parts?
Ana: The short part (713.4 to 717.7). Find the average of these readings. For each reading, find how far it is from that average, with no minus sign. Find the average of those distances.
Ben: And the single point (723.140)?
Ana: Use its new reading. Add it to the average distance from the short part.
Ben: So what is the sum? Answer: -7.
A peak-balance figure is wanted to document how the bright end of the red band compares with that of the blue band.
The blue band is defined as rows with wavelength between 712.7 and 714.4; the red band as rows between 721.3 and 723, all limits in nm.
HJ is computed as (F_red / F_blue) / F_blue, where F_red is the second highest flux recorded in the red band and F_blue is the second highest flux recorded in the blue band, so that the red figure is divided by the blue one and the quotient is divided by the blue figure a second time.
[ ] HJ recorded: 0.0081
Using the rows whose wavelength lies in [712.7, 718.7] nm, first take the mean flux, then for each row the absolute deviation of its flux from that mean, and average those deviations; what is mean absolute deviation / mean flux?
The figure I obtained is 0.03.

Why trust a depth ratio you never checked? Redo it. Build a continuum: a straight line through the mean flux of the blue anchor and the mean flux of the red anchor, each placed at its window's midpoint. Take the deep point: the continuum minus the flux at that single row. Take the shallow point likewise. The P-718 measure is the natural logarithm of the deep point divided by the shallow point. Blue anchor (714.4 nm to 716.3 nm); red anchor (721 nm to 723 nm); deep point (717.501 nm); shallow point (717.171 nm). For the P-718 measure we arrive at 0.4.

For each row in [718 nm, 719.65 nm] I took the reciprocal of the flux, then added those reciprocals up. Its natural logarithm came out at -2.86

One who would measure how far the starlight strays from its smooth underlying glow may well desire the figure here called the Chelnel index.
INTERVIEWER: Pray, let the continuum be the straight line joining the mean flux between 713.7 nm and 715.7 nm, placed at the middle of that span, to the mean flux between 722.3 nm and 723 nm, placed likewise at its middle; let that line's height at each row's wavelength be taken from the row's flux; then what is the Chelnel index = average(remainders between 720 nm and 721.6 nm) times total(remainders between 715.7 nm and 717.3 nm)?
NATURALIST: -1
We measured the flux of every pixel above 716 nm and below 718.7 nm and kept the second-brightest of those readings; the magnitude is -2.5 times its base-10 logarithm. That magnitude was -4.85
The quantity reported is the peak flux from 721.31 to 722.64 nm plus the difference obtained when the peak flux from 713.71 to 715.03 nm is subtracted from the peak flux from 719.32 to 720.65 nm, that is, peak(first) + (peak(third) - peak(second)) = 66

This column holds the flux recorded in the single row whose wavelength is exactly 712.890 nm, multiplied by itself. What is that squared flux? 7939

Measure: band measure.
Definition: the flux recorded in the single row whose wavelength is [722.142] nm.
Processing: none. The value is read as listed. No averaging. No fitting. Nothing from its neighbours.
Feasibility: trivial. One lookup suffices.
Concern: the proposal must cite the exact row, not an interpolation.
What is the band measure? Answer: 63.2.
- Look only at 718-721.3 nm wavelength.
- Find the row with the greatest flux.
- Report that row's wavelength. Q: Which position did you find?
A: 719.486 nm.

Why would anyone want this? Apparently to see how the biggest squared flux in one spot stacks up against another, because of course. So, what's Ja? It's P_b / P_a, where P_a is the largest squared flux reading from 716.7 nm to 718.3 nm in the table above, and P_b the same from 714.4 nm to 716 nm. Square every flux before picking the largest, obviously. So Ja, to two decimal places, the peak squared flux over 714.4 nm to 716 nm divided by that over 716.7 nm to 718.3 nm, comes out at 1.12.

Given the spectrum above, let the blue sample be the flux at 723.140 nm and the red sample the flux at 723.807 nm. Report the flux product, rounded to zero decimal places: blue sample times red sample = 6618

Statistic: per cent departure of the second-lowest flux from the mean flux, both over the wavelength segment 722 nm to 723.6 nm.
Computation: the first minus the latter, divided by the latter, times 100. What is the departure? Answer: -7.1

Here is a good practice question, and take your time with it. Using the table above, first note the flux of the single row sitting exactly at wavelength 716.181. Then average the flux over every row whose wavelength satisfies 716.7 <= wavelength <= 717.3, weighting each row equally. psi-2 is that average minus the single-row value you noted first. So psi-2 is -3.4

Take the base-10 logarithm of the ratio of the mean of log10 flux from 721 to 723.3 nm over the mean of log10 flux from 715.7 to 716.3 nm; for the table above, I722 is -0.024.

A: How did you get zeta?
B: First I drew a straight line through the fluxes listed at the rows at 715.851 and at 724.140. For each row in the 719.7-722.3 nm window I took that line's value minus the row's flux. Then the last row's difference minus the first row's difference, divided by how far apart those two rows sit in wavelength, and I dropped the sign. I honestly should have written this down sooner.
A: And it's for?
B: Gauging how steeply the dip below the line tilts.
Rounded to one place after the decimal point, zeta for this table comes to 9.6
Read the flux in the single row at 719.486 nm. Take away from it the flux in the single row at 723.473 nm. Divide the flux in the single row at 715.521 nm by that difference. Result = 13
